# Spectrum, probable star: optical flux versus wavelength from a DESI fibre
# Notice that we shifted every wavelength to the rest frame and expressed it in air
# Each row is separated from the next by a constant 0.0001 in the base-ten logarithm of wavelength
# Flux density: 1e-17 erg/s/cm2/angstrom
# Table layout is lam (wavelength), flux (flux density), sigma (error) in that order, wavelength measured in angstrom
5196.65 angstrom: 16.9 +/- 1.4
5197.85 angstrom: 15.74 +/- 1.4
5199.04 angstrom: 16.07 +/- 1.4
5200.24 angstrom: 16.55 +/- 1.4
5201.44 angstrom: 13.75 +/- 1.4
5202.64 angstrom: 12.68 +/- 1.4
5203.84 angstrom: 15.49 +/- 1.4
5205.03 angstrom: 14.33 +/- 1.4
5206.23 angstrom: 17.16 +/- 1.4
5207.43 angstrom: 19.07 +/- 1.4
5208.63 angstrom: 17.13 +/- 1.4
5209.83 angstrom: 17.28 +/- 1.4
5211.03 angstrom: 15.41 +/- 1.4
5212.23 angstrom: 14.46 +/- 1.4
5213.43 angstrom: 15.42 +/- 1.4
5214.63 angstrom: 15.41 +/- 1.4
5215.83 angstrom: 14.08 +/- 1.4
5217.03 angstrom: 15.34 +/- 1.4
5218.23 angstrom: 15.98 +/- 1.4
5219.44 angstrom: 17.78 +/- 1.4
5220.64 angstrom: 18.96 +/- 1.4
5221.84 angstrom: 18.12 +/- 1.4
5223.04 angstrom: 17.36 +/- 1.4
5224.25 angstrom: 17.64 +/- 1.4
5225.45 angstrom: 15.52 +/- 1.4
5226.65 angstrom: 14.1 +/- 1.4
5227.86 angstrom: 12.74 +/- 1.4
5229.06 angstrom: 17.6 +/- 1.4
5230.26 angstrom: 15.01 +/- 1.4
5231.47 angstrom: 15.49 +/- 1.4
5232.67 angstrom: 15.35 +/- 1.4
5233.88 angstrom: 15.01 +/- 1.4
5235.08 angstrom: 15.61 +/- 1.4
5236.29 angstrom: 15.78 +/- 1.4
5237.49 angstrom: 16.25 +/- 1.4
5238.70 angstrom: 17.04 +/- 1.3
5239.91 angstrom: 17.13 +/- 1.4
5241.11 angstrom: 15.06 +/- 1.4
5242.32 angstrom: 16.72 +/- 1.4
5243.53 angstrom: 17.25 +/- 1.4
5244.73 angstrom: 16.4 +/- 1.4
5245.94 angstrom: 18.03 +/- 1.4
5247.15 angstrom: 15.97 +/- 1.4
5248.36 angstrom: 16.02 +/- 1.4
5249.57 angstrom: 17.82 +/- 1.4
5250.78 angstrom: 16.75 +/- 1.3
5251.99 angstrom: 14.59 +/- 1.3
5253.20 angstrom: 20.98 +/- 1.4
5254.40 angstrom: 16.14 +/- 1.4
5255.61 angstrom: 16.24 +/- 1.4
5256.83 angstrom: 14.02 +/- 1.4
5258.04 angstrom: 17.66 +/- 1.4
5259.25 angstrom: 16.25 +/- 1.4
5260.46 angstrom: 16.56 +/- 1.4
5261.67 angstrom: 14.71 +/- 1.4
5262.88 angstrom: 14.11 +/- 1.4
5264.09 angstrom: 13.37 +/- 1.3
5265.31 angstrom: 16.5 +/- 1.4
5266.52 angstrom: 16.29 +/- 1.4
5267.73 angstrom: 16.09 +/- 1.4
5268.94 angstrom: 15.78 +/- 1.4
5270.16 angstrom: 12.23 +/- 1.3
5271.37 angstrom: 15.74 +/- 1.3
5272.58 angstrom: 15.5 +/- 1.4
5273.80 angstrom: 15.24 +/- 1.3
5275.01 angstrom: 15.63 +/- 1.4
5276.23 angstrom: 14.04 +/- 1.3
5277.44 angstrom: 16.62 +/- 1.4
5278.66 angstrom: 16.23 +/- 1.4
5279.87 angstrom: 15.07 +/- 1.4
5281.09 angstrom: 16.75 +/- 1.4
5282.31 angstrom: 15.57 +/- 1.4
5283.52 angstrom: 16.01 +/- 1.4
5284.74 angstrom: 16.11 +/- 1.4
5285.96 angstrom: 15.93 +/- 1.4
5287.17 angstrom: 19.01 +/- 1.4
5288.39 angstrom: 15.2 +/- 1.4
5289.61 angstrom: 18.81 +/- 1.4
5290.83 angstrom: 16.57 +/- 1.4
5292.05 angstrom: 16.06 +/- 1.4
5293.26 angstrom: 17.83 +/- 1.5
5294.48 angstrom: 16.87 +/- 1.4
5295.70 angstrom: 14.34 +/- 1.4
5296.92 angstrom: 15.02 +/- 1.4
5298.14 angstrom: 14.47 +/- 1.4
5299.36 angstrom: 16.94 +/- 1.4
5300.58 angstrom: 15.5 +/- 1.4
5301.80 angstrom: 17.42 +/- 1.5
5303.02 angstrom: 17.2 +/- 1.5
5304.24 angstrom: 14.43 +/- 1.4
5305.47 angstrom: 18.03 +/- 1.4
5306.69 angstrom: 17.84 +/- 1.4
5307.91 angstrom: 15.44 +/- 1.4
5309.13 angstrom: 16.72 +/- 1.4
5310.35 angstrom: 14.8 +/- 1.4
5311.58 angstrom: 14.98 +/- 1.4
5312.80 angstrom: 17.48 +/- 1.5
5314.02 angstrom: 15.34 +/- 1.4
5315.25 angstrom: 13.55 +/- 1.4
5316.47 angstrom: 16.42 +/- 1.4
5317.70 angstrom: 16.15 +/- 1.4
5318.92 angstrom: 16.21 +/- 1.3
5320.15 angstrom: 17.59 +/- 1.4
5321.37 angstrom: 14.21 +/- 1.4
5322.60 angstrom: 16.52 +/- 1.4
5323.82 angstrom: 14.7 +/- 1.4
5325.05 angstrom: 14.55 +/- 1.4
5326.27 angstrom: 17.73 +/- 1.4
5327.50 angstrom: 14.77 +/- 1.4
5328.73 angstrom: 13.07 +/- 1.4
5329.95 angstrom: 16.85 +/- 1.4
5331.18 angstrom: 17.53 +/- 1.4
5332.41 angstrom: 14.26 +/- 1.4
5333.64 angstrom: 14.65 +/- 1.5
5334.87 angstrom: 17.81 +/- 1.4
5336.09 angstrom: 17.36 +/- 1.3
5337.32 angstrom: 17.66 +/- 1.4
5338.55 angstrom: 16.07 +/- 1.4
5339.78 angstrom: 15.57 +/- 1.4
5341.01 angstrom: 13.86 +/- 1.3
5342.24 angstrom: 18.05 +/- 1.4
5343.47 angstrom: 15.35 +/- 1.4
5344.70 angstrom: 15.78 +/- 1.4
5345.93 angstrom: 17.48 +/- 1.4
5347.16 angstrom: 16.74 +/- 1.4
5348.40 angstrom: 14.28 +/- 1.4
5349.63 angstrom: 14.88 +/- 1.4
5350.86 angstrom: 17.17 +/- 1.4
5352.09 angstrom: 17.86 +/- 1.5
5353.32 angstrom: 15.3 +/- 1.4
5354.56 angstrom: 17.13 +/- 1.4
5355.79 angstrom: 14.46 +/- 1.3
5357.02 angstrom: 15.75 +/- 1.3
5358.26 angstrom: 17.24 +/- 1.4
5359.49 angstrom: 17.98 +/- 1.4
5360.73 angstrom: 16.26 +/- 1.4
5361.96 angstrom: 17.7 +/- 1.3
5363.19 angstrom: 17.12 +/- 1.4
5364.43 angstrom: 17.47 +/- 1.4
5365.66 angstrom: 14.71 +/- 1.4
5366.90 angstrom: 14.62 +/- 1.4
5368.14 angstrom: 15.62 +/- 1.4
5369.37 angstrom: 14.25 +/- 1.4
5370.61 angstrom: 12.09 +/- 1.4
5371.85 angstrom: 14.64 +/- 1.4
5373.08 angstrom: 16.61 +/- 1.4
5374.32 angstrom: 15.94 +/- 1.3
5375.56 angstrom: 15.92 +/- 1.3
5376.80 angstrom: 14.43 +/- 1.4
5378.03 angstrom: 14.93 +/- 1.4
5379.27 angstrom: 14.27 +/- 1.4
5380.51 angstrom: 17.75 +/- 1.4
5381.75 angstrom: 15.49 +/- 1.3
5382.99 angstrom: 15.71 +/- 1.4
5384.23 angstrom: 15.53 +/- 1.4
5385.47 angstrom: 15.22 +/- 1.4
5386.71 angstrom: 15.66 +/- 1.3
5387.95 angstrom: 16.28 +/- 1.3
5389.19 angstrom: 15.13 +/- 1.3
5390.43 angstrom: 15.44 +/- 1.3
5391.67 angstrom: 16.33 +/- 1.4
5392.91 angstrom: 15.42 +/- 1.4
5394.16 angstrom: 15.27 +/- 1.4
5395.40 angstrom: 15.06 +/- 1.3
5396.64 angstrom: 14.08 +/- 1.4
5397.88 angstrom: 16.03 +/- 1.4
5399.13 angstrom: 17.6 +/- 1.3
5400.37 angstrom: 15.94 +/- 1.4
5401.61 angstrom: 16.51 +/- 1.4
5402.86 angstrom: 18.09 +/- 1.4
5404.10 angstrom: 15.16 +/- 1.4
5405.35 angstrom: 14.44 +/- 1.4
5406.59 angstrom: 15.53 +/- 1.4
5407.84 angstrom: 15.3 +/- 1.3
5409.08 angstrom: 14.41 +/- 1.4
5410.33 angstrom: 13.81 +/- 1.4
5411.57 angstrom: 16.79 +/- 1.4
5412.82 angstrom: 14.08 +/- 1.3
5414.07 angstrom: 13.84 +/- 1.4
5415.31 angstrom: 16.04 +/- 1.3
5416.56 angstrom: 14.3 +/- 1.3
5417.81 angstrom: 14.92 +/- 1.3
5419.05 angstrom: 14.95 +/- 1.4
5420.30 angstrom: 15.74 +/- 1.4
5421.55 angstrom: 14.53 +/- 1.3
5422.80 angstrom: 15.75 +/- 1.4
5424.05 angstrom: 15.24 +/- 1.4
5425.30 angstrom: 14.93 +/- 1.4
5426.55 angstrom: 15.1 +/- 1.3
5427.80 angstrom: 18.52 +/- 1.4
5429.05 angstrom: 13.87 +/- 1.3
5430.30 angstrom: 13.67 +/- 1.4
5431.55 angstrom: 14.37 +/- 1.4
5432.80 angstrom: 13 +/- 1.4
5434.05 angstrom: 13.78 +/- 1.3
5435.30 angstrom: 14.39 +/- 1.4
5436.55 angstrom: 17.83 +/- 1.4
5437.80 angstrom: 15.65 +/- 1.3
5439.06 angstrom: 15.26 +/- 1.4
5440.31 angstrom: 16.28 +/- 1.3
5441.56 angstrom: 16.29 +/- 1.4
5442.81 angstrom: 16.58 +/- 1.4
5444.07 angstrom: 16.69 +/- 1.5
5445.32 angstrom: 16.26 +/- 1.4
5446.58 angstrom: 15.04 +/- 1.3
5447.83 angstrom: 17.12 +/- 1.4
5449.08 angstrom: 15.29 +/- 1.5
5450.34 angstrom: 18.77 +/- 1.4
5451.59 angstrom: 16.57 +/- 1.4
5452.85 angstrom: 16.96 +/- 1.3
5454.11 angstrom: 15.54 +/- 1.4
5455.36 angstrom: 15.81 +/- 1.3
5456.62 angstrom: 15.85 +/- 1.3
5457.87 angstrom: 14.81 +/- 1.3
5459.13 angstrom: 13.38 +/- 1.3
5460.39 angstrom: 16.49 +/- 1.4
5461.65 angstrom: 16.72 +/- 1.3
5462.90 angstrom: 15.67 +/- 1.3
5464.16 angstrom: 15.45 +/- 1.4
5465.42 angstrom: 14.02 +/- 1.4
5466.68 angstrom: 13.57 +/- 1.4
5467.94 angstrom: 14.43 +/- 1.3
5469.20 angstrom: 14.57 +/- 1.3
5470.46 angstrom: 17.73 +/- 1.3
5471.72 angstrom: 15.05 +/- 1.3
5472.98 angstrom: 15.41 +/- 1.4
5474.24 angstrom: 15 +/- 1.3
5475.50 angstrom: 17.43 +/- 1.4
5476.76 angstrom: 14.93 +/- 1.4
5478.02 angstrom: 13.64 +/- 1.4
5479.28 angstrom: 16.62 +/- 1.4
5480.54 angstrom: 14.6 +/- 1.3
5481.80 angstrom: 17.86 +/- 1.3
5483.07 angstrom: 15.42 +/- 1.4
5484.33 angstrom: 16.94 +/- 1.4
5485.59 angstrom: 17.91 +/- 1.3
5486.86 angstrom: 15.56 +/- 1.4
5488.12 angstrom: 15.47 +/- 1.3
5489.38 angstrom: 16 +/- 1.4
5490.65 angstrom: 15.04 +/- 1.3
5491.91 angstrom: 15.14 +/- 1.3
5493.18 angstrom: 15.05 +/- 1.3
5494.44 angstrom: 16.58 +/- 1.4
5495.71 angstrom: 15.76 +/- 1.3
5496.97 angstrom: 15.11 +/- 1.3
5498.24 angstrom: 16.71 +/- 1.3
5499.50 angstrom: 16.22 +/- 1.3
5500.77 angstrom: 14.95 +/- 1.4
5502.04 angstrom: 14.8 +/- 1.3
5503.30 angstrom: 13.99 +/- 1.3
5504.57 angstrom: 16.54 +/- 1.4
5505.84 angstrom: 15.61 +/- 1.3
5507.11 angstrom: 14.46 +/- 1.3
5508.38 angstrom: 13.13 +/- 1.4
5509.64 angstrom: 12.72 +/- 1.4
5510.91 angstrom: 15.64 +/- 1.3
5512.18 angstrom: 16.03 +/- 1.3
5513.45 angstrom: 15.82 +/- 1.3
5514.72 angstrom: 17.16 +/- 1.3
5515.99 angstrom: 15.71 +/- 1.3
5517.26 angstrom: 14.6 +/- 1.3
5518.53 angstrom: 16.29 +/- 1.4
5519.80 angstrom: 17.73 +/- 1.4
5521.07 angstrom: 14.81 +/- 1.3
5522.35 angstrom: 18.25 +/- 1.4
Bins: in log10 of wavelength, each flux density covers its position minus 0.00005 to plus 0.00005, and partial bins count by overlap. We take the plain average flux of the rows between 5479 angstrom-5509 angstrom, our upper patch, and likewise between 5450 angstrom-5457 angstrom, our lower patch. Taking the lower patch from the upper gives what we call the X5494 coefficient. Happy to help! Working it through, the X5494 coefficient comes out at -0.9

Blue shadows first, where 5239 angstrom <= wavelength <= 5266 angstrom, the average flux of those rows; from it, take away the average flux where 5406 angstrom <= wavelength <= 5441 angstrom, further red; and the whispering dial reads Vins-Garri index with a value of 1.2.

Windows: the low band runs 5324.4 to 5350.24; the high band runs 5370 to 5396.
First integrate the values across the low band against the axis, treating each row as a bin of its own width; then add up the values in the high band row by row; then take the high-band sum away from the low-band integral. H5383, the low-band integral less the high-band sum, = 88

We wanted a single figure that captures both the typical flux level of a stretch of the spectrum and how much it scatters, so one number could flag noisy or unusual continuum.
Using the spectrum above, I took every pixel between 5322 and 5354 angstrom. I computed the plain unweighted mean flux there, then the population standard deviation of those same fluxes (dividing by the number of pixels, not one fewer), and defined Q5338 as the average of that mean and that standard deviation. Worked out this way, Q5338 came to 8.72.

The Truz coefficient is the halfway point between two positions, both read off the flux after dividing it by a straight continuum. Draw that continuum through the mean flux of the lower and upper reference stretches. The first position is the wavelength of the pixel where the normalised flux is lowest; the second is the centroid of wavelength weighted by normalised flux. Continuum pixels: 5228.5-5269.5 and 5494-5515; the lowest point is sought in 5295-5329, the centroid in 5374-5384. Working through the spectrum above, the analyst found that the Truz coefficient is 5353.7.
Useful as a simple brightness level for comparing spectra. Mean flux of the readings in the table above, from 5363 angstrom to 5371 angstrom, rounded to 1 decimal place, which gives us 15.1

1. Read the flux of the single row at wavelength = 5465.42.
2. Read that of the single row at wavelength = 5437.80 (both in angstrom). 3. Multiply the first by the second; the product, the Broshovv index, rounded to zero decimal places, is 219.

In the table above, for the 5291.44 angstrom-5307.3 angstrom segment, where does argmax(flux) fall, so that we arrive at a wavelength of 5305.47 angstrom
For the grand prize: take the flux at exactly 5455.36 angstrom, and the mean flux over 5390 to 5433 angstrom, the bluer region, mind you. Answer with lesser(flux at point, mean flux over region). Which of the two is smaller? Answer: 15.3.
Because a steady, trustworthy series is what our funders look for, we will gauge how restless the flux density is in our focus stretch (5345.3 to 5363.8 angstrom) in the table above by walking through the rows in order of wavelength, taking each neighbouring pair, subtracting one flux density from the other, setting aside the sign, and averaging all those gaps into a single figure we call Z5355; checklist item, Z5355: 1.5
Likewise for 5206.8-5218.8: 1.0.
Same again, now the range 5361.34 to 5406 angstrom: 1.1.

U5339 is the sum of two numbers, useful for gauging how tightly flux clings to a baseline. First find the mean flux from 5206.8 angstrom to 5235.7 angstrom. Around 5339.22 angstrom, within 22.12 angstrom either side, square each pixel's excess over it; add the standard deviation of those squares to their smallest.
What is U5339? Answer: 1.8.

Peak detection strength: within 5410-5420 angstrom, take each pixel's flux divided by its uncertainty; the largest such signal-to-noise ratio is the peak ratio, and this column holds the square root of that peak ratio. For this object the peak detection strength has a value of 3.51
